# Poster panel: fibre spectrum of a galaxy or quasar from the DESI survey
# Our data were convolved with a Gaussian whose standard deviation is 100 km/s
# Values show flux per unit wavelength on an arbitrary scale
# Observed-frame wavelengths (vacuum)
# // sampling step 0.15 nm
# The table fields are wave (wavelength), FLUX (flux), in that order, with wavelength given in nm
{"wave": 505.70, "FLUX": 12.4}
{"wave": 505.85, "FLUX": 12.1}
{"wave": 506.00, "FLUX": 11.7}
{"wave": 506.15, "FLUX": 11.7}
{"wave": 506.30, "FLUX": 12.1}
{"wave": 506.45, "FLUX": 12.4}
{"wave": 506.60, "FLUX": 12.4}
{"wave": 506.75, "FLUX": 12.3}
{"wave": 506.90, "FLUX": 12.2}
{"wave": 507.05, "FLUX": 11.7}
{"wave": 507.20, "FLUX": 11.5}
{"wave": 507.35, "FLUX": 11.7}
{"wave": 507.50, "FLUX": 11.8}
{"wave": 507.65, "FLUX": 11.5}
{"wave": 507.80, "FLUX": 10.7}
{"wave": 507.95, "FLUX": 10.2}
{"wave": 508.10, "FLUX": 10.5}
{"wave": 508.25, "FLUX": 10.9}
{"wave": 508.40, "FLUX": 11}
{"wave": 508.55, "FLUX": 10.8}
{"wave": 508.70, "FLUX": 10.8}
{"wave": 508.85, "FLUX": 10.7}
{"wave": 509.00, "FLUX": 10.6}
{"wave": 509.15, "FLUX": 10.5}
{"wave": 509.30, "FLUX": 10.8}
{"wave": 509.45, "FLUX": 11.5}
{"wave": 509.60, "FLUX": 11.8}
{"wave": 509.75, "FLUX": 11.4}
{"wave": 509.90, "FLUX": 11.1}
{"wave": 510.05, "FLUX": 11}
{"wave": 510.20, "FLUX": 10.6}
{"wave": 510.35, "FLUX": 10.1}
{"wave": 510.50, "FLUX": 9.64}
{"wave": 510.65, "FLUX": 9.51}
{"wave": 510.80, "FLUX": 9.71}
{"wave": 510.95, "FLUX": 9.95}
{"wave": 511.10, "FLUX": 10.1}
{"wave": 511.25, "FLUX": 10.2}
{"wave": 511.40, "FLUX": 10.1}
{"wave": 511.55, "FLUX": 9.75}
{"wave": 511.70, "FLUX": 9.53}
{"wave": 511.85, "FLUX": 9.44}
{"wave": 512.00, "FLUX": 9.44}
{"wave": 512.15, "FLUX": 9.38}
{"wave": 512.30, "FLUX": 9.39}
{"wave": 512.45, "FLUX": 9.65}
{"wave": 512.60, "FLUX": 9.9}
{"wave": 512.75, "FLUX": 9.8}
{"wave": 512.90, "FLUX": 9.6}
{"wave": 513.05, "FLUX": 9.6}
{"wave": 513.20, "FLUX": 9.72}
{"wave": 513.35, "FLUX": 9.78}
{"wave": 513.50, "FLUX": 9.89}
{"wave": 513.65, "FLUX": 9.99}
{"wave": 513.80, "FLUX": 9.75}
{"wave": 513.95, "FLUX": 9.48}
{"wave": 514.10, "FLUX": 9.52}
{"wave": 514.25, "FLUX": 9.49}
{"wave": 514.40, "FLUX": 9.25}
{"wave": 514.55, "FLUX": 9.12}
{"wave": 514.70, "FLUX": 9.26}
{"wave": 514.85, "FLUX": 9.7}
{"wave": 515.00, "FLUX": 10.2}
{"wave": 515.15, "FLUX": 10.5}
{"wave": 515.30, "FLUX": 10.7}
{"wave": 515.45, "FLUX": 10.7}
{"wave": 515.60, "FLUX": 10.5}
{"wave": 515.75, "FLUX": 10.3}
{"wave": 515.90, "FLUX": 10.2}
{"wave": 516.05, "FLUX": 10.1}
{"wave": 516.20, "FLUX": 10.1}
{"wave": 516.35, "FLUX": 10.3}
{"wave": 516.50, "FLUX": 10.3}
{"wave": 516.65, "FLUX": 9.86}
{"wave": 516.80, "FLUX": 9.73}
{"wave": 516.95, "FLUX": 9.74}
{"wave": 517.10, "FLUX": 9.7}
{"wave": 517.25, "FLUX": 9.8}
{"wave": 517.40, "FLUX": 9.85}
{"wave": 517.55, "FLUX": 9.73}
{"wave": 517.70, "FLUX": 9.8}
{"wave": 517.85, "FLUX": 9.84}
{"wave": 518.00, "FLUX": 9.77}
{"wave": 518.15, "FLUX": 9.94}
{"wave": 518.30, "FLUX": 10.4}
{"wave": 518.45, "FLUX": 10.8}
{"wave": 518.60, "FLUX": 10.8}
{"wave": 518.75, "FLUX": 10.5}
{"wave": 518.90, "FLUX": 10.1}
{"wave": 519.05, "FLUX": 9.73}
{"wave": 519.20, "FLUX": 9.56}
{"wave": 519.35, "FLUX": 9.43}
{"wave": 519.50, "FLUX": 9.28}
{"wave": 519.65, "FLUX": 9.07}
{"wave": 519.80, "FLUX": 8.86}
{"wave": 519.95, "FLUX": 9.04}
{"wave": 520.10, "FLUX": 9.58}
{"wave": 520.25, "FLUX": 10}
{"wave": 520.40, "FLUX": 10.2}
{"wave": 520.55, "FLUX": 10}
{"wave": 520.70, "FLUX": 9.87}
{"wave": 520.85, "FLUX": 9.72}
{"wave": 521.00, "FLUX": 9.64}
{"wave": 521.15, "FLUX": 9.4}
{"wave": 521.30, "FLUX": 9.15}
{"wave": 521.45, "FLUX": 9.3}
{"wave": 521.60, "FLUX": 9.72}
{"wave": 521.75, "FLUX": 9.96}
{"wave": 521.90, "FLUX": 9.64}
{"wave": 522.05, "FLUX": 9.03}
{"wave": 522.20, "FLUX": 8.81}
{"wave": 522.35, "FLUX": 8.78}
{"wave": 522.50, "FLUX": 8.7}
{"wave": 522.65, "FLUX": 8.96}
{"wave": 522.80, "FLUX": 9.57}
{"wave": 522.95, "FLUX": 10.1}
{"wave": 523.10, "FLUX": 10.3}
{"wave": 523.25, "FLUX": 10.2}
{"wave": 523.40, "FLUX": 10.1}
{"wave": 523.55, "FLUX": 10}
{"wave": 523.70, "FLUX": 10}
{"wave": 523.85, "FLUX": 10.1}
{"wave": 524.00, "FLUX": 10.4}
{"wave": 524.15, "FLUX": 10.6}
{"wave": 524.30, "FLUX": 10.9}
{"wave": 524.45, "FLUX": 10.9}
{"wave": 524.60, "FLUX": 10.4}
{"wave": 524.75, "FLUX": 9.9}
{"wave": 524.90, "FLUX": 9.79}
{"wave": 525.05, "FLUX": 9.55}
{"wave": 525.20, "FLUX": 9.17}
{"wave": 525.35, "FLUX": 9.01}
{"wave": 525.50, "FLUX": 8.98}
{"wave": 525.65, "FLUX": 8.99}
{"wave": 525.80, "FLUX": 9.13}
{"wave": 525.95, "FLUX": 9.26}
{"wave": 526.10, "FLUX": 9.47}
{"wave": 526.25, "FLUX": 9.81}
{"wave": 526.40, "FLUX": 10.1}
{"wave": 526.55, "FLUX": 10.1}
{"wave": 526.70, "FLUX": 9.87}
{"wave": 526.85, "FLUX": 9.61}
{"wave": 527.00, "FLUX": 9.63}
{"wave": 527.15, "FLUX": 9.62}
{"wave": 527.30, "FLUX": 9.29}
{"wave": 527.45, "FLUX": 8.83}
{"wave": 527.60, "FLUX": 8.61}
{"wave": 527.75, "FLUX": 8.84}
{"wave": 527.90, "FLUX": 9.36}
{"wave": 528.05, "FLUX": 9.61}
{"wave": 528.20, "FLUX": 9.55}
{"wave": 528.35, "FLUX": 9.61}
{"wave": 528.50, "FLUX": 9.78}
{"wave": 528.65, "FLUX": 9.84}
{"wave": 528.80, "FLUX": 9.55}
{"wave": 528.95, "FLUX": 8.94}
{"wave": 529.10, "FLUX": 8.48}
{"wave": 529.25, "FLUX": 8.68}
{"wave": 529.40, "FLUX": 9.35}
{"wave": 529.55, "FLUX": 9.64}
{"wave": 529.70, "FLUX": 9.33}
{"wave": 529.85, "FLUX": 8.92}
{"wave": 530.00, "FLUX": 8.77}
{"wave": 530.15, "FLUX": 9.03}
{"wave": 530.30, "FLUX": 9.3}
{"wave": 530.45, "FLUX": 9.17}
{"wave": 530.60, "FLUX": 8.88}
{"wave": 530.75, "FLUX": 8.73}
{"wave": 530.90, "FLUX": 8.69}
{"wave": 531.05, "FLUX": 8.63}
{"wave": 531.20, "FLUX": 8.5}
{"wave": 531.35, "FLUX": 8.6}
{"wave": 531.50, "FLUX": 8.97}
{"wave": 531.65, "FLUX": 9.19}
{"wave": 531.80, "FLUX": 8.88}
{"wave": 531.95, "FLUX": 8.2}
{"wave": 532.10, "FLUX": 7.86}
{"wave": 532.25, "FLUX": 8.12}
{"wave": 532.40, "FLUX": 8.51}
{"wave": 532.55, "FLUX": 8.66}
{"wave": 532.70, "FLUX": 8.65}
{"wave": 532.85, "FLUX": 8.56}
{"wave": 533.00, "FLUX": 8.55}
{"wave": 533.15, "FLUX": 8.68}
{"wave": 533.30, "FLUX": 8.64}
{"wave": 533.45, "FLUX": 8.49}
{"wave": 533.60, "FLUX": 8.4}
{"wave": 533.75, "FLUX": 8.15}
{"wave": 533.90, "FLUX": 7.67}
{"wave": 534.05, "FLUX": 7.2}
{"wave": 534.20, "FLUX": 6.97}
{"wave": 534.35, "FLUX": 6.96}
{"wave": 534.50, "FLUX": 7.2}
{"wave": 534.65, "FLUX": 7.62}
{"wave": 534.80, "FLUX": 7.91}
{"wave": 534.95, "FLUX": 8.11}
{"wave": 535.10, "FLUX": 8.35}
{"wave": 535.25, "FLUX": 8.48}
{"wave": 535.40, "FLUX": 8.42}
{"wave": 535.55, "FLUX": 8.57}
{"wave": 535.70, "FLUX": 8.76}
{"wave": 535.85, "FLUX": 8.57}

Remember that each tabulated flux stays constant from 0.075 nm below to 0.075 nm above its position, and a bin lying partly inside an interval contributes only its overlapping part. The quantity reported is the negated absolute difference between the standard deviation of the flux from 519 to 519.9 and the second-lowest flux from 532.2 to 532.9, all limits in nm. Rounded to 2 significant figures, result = -8.2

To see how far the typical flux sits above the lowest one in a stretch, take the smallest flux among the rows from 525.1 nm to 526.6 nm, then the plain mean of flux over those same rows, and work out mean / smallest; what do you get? 1.05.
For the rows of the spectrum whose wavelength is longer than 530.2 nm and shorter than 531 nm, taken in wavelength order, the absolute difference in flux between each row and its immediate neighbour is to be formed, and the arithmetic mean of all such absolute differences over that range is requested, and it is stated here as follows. 0.15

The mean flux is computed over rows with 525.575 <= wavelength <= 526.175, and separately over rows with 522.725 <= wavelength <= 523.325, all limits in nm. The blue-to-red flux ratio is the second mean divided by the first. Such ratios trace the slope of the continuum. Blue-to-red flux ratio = 1.09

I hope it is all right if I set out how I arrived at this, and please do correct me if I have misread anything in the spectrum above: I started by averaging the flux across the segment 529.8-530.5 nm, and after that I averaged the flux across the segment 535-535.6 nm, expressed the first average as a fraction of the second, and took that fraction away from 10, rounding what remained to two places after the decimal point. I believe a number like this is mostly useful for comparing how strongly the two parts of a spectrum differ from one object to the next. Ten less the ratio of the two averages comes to 8.93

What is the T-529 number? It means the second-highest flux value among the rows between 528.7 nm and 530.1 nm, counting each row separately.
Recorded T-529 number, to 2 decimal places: 9.55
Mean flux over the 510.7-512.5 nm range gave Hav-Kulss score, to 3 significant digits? 9.72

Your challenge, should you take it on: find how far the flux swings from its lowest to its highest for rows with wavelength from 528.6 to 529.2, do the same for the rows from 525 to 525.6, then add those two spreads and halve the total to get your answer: 1.0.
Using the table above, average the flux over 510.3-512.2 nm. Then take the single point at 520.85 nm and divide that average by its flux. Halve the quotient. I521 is 0.50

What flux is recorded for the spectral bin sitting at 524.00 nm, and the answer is 10.4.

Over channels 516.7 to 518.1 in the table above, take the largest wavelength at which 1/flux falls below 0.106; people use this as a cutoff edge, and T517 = 518.00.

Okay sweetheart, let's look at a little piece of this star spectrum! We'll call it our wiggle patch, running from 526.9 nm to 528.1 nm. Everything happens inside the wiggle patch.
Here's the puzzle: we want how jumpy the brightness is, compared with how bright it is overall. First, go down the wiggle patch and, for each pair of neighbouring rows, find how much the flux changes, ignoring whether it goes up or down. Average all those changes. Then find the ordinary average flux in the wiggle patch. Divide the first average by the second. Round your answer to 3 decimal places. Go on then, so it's 0.031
